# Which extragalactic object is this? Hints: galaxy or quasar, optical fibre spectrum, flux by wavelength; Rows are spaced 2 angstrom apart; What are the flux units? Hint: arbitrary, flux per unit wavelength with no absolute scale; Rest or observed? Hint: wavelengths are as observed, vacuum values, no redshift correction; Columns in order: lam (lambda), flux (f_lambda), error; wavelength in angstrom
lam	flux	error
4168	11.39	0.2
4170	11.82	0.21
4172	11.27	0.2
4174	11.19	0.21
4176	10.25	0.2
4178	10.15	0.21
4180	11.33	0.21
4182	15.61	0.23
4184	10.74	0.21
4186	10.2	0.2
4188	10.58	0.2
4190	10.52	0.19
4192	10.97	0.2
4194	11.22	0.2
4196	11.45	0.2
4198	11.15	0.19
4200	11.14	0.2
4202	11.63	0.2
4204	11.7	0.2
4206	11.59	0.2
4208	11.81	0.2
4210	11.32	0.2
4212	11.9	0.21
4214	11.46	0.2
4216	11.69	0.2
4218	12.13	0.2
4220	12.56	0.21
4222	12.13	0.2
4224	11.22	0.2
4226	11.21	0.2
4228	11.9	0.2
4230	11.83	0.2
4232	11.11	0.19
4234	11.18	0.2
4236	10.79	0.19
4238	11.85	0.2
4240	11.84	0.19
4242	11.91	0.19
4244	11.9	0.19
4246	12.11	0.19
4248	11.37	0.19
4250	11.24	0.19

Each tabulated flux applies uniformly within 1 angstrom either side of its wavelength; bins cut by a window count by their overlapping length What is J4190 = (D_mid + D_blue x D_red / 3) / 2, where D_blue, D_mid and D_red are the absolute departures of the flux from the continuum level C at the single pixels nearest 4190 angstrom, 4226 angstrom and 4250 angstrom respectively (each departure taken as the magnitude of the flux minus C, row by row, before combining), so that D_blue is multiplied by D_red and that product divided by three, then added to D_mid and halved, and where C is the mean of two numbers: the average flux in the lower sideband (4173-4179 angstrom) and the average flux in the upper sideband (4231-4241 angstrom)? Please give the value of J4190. 0.15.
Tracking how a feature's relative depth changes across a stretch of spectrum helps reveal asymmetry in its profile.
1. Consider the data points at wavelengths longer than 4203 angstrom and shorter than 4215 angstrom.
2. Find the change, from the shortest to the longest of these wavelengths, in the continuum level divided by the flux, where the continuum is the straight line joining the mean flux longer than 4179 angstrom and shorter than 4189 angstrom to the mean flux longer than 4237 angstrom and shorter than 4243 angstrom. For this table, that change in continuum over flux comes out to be 0.024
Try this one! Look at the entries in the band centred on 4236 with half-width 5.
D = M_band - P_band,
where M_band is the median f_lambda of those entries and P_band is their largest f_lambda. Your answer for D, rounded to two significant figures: -0.67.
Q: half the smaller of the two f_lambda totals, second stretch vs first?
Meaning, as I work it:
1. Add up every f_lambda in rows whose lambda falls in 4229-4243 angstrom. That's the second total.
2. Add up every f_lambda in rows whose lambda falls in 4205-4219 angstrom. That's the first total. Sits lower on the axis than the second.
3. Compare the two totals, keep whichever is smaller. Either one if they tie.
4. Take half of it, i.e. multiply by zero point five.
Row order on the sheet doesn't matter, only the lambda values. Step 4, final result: 40.3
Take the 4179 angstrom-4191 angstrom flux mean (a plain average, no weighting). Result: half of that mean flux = 5.7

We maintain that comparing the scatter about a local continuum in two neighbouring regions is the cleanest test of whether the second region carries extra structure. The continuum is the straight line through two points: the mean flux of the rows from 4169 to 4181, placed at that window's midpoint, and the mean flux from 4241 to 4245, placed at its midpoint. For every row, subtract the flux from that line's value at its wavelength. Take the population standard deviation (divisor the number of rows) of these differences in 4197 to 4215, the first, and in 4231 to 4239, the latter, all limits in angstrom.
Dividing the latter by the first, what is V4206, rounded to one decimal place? 1.6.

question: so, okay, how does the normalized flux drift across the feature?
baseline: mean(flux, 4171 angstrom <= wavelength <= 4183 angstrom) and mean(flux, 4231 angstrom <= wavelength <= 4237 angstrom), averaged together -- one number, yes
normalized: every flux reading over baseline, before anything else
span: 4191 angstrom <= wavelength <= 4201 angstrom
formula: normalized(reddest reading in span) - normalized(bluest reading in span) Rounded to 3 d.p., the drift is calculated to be 0.015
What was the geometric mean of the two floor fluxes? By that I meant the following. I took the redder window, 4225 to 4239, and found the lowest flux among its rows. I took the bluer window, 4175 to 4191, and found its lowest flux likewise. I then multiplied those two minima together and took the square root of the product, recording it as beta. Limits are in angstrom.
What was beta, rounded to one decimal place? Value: 10.5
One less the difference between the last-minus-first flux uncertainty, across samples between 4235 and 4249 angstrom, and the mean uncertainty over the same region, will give 1.19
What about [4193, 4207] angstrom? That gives 1.20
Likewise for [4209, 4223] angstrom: 1.20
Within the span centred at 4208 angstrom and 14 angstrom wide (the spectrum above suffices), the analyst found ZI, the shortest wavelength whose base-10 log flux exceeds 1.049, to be 4202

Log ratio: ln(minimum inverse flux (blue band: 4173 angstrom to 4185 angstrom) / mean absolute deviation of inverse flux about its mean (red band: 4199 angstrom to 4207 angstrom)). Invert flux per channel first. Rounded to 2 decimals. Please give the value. 3.79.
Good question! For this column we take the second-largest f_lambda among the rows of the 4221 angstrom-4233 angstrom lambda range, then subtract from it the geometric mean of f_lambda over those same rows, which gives 0.3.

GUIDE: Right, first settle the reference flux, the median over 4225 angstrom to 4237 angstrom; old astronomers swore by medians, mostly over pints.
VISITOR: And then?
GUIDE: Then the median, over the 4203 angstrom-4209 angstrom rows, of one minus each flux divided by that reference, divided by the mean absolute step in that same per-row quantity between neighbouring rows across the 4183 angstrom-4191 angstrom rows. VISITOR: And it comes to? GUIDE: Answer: -1.5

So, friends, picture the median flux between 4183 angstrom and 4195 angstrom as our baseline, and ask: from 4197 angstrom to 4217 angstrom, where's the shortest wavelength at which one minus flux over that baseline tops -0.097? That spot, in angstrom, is 4198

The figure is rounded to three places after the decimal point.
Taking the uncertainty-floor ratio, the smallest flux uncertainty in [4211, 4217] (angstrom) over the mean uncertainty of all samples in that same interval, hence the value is 0.984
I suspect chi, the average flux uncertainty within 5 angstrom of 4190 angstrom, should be 0.198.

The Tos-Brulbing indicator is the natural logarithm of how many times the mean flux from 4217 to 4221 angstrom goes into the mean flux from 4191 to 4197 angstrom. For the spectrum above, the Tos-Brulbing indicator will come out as -0.10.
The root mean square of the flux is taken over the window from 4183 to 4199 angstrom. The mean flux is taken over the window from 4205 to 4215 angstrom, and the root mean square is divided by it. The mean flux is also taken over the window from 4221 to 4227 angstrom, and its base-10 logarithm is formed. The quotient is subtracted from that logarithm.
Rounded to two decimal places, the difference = 0.13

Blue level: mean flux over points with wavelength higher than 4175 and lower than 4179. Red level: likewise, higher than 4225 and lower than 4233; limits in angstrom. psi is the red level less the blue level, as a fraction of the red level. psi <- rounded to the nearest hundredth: 0.11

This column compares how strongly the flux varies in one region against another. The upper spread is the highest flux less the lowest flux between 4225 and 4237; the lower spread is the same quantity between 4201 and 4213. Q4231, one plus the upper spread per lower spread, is 2.9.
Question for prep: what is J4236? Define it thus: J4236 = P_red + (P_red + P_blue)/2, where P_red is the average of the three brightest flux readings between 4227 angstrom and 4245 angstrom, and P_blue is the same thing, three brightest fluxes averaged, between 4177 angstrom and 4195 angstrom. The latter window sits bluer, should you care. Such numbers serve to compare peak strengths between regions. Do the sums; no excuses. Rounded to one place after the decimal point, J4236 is 24.2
